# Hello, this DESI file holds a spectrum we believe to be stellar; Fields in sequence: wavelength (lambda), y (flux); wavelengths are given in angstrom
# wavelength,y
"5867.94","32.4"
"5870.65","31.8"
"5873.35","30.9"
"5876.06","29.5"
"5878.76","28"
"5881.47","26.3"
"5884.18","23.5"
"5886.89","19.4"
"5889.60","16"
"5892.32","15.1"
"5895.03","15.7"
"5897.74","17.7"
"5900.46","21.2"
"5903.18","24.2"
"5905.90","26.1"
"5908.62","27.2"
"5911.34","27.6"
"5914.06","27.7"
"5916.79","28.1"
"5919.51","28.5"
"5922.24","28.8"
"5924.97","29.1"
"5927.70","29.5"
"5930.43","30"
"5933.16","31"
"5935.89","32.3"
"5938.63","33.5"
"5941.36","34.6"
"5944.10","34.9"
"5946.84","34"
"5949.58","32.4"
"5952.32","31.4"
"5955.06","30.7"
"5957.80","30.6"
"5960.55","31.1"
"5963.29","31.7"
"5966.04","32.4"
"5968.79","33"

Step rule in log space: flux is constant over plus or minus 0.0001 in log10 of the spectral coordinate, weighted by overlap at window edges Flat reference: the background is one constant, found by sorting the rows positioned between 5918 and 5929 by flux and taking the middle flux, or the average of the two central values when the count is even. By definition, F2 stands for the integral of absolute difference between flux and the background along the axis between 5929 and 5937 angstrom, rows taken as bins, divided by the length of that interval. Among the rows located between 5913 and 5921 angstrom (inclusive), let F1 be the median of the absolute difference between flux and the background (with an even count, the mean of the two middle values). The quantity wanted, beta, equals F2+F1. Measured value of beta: 3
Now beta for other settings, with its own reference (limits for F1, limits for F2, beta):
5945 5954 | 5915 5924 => 4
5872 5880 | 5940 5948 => 7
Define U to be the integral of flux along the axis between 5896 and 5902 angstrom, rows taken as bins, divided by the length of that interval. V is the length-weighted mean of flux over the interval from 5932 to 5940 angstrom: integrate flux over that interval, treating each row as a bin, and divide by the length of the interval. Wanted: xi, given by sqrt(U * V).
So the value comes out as 25.0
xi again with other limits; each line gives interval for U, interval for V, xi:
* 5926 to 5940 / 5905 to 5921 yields 29.3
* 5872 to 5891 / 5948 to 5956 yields 28.0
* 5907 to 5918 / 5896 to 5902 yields 23.1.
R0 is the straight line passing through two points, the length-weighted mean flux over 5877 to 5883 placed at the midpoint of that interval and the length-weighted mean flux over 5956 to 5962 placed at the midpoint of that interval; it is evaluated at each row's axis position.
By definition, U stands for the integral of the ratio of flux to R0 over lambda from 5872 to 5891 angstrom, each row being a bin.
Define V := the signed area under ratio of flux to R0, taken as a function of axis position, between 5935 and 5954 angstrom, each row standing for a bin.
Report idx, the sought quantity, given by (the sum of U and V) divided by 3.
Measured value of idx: 12.7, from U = 17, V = 20.9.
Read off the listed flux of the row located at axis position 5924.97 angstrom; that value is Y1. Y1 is 29.1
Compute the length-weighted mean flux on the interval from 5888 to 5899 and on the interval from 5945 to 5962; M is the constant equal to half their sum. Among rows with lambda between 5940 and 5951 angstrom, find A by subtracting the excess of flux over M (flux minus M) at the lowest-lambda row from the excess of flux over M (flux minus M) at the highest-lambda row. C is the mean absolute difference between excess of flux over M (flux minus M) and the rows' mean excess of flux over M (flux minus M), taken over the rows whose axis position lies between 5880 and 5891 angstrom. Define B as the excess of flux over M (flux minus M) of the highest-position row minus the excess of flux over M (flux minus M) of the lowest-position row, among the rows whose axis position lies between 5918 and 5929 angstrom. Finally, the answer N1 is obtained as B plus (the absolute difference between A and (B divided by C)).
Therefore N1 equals 3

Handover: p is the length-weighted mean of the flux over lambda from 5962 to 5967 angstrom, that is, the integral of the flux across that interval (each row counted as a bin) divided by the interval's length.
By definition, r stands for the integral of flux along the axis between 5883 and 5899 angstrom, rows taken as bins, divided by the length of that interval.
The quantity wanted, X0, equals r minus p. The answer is -14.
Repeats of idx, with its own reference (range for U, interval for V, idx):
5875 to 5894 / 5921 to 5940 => 11.7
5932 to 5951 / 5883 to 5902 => 11.2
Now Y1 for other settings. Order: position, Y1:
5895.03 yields 15.7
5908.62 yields 27.2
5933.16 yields 31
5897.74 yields 17.7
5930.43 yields 30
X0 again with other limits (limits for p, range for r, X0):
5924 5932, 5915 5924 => -1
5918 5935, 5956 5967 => 2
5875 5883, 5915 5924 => 1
